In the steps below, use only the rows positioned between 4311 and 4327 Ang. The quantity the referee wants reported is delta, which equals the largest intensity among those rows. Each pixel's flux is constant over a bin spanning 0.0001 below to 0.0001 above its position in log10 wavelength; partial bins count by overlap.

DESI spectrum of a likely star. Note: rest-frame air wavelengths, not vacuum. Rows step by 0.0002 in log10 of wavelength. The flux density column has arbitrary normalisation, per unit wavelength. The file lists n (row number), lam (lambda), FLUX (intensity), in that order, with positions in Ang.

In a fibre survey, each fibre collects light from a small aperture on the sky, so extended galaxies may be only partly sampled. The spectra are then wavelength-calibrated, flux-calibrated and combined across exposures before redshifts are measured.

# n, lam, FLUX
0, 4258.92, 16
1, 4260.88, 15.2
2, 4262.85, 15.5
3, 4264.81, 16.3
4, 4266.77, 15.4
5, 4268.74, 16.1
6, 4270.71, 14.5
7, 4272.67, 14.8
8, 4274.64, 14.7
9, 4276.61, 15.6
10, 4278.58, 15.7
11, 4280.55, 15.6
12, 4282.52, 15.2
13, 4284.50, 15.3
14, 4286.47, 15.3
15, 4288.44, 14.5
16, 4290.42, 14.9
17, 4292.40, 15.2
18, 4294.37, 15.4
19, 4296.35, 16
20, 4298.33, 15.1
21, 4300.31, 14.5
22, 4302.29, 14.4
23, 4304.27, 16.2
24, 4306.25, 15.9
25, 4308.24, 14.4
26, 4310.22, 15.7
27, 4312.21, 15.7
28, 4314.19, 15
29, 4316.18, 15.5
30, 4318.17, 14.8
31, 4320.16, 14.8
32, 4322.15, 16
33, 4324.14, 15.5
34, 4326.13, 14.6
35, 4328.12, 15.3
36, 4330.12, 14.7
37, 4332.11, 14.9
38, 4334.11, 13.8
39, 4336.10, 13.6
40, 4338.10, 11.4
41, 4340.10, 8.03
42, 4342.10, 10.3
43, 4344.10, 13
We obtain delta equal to 16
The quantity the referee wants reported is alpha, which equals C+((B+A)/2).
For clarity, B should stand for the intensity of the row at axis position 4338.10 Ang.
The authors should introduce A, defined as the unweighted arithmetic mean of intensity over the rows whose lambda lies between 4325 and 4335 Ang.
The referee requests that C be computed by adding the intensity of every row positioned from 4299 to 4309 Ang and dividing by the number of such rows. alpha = 28.1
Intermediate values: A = 14.7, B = 11.4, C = 15.1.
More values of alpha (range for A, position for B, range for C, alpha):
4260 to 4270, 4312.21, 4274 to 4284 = 31.1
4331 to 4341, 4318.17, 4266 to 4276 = 28.7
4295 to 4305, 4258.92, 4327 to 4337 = 30.1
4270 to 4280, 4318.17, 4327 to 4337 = 29.4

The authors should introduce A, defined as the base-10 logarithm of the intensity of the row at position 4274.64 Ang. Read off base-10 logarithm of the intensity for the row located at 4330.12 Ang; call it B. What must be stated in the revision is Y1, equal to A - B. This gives 0.000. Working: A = 1.17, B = 1.17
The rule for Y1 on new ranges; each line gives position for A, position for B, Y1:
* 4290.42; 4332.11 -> 0.000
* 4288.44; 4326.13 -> -0.003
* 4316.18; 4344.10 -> 0.076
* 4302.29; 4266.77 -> -0.029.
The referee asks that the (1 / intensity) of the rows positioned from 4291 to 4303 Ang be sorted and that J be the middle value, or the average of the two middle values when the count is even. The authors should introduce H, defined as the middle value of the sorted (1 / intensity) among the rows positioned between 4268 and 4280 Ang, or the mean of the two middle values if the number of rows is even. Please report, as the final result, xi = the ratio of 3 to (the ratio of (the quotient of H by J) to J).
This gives 0.1985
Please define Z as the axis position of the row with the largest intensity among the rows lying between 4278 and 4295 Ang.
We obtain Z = 4278.58 Ang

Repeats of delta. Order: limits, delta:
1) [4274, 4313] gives 16.2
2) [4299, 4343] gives 16.2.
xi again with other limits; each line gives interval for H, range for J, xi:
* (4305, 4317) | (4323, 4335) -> 0.2137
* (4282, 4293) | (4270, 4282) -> 0.1976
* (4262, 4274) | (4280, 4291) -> 0.1993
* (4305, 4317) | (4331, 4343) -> 0.3042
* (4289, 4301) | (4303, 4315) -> 0.1844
